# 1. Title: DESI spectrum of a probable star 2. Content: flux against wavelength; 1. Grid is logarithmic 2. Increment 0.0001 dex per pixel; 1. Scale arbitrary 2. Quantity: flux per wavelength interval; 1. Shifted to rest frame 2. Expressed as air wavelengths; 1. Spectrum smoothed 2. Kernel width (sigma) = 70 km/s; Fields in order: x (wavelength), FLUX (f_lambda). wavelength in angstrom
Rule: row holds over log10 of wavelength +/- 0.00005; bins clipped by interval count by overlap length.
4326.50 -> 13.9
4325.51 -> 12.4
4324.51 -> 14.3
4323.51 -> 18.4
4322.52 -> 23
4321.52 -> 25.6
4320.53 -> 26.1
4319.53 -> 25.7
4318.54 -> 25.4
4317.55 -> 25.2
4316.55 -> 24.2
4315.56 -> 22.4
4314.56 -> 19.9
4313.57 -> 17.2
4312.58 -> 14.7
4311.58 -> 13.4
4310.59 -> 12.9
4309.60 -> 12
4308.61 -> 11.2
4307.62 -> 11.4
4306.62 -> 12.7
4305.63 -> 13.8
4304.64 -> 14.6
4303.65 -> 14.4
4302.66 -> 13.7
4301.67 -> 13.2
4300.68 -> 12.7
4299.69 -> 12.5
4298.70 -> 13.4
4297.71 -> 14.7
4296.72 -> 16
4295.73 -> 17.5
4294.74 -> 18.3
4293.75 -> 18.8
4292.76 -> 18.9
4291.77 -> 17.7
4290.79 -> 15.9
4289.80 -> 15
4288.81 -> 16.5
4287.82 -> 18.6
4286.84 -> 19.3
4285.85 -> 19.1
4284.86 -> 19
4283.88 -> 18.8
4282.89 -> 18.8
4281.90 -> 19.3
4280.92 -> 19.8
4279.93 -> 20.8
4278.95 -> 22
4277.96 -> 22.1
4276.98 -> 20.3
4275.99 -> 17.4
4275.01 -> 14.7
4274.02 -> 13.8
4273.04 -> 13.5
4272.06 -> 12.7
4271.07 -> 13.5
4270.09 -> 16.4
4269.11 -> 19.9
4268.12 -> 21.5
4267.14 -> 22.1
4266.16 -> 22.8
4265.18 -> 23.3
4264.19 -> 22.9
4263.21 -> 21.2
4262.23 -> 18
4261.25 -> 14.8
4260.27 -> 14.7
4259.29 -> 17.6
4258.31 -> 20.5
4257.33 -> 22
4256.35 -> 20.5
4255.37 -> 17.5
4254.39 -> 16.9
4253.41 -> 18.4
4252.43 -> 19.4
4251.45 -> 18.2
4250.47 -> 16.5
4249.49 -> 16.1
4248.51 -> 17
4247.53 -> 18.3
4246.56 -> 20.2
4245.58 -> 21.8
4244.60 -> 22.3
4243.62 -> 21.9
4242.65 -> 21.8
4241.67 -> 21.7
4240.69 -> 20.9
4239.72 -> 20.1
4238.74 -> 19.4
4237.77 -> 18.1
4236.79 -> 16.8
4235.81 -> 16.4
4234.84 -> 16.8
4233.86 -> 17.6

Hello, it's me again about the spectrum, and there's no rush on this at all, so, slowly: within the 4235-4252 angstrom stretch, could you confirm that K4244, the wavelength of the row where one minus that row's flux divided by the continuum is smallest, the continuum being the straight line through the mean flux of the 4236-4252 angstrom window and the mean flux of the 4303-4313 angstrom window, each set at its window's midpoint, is 4244.60 angstrom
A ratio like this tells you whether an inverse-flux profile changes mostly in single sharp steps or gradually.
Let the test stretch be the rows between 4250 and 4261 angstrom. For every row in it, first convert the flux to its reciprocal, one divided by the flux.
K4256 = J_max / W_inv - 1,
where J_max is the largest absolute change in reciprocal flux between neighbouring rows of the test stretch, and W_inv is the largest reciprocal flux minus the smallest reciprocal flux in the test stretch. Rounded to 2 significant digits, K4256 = -0.50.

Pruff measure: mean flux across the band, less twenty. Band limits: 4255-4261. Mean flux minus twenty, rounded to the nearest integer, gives -1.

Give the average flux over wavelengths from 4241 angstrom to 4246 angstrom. 22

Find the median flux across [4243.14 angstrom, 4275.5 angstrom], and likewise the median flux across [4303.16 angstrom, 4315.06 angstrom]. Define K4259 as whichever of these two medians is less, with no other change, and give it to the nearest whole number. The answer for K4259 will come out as 14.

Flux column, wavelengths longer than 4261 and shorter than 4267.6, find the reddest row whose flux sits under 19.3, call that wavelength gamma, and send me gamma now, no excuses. 4262.23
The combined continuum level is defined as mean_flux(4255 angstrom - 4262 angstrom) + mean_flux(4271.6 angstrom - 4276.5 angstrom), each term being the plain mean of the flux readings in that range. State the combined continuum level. 33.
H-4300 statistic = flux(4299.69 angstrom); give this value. 12.5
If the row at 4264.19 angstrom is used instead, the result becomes 22.9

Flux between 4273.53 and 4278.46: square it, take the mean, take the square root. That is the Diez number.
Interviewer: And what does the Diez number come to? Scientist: 18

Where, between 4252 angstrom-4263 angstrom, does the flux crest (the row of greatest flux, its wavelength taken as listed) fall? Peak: 4257.33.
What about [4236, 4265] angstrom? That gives 4264.19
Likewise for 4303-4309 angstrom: 4304.64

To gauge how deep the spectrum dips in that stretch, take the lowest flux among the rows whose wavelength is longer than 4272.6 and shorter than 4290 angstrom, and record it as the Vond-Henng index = 13.5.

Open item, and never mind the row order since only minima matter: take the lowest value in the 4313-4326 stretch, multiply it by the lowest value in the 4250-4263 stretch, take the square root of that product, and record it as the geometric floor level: 13.5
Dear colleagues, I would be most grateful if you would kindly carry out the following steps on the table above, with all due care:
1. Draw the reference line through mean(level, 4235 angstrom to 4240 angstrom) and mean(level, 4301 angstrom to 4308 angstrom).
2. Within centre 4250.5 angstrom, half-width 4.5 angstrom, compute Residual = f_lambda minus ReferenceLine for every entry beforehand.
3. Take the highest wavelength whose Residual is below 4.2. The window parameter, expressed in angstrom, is 4254.39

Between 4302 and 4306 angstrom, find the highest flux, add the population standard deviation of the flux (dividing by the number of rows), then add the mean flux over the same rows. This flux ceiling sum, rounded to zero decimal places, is 29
